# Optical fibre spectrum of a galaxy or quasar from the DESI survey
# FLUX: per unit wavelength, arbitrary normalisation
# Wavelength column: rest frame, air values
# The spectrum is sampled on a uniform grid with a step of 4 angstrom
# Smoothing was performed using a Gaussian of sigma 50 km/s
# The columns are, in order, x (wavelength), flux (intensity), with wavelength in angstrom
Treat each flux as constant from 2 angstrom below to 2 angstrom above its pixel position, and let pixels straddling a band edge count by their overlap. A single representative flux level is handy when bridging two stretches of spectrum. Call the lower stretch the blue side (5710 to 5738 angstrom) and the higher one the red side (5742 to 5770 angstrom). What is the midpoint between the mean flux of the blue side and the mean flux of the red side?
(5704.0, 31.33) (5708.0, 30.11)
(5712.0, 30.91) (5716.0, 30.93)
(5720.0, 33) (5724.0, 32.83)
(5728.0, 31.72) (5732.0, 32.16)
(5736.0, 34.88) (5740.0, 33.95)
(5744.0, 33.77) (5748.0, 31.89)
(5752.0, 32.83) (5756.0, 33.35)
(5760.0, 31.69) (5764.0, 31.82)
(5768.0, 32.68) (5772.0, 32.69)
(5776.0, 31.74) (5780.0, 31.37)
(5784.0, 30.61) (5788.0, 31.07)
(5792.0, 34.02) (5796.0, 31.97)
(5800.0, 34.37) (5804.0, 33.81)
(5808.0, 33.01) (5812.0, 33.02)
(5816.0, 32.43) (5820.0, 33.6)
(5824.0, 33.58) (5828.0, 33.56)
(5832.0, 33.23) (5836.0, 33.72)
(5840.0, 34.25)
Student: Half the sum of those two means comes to 32.5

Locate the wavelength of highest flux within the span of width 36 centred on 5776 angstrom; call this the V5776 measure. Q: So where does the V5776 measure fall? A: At 5792.0 angstrom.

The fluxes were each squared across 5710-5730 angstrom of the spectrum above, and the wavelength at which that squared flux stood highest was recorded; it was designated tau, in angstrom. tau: 5720.0 angstrom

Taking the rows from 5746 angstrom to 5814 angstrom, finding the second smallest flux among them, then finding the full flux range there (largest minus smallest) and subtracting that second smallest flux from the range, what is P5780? -27.3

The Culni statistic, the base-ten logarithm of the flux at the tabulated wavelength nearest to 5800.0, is 1.536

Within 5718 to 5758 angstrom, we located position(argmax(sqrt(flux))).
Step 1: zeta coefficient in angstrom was 5736.0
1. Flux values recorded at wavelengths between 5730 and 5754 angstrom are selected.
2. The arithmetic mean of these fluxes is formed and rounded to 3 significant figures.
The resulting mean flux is 33.2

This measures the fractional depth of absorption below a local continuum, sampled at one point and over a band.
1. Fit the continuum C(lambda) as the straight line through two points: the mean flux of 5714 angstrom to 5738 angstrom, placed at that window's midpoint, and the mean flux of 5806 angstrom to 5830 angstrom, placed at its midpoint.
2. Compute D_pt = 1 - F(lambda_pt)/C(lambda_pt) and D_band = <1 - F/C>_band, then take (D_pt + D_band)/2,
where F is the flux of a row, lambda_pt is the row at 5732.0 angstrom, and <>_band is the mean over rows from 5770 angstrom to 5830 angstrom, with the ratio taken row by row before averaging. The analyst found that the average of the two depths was 0.013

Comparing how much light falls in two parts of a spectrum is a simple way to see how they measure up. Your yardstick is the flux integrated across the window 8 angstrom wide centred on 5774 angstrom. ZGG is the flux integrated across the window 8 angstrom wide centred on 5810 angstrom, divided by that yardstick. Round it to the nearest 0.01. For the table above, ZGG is 1.02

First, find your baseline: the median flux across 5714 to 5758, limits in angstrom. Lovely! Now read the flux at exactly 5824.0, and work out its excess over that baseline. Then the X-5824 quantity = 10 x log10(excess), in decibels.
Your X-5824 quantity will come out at -1.2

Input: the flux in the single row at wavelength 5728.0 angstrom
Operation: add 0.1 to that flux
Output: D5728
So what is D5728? 31.8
